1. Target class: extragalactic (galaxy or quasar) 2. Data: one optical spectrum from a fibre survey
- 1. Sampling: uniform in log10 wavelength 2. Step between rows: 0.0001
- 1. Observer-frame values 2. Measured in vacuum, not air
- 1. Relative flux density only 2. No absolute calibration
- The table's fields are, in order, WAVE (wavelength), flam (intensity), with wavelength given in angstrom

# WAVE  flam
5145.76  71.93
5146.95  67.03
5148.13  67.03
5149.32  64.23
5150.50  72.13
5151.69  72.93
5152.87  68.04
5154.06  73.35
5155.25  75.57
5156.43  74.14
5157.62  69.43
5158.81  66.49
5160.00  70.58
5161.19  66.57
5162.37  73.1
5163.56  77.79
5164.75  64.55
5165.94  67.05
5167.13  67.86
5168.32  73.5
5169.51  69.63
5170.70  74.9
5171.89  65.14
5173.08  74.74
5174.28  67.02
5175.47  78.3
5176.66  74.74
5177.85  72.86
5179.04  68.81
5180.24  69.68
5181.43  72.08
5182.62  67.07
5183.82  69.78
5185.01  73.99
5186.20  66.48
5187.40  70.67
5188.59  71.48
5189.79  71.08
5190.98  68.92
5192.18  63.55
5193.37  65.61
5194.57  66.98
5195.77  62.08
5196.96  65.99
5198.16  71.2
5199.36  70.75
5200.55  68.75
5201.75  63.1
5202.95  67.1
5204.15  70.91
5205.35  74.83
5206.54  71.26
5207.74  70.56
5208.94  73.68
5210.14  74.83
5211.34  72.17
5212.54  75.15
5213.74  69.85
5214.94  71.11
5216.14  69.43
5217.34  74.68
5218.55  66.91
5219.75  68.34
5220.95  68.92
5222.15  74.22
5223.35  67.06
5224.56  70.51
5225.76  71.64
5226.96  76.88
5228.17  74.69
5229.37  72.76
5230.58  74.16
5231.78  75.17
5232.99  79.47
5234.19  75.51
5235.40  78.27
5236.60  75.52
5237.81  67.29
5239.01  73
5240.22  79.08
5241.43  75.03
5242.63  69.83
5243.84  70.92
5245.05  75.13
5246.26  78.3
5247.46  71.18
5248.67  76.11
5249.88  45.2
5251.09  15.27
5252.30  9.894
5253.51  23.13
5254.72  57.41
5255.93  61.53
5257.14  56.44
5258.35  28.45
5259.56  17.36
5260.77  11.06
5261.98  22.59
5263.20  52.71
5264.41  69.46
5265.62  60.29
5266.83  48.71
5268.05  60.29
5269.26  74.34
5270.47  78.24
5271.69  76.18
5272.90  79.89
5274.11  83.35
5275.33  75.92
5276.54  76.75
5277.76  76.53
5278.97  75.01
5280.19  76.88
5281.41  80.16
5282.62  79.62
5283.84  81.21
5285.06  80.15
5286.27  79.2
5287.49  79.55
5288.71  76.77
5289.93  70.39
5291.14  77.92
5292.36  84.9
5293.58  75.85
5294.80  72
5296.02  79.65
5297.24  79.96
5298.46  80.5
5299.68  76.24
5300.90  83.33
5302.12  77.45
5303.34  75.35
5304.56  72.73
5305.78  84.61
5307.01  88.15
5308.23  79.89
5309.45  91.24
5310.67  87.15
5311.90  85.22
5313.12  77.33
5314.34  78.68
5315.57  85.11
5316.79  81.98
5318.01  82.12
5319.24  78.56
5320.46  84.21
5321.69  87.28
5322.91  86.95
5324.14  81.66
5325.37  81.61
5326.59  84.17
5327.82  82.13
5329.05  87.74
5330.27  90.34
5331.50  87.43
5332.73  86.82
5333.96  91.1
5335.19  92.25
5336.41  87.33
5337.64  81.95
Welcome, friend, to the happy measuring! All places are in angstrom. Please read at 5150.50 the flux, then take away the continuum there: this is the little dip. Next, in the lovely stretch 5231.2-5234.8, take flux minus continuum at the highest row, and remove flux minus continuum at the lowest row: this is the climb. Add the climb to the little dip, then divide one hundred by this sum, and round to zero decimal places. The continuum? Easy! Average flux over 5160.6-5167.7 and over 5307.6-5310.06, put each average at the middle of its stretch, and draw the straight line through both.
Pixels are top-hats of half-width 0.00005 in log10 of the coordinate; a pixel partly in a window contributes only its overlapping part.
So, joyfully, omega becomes 24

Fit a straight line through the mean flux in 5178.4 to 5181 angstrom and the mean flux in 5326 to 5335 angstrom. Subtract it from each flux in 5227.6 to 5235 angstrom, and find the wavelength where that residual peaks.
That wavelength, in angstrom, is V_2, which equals 5232.99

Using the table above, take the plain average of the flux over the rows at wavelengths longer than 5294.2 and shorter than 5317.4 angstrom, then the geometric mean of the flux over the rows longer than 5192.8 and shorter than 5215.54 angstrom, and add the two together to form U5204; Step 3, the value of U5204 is 151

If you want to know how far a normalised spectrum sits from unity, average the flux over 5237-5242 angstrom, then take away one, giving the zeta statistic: 72.6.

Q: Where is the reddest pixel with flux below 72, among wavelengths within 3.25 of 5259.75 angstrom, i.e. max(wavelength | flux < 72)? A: 5261.98 angstrom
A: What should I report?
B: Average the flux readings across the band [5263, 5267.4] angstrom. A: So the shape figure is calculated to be 58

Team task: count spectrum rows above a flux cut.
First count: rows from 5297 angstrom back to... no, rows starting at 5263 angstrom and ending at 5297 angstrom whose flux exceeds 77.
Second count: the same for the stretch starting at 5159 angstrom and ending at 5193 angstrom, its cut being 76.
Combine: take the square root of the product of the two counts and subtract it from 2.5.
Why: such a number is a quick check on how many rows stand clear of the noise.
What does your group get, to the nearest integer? -2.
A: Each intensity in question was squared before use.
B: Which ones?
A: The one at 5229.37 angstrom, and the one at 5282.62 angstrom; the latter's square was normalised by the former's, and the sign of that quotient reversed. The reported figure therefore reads -1.20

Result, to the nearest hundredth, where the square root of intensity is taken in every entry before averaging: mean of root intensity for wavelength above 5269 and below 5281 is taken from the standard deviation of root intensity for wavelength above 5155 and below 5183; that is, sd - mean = -8.56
